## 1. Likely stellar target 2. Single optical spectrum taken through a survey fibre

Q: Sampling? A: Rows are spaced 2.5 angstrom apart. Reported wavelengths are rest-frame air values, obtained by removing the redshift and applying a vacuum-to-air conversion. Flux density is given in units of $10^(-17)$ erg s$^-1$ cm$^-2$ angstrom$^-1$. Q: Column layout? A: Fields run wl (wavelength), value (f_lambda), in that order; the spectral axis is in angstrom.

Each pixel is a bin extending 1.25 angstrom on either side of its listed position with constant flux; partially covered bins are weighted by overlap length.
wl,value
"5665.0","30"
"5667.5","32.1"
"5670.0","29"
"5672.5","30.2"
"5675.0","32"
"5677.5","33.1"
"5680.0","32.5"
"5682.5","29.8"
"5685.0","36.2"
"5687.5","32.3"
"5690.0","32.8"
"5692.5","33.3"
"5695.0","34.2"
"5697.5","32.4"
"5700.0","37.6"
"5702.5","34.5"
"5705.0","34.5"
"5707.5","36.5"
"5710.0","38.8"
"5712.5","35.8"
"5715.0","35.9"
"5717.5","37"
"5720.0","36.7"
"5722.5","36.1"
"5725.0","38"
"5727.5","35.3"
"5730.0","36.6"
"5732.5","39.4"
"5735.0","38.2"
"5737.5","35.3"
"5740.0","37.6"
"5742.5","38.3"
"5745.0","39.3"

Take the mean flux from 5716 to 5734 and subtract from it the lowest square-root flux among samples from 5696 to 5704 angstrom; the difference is 31.3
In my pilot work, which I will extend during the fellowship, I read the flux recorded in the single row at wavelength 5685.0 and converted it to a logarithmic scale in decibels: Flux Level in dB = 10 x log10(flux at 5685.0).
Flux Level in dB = 15.6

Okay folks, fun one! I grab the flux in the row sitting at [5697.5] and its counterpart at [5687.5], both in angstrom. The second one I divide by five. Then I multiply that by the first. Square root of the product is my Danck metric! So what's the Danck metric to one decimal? 14.5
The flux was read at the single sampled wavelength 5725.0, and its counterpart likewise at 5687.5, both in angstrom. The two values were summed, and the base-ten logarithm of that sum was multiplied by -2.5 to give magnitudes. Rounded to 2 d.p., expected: -4.62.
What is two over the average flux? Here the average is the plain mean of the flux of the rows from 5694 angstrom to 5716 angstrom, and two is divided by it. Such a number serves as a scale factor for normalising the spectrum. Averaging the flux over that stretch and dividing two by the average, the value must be 0.0562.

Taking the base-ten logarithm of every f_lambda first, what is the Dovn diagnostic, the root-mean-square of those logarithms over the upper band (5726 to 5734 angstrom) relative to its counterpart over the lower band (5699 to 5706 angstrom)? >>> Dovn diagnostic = 1.01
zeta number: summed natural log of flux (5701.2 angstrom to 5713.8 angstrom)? 17.9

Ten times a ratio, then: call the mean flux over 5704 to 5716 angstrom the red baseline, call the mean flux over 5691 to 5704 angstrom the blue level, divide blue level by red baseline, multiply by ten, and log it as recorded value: 9.5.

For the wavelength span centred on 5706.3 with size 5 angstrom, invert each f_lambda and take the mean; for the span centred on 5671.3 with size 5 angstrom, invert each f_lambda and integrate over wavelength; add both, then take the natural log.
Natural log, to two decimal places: -1.62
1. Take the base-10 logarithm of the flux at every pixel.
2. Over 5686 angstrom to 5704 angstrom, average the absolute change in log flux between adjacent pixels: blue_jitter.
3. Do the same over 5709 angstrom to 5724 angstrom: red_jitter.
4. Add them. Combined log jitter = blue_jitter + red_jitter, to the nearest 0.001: 0.037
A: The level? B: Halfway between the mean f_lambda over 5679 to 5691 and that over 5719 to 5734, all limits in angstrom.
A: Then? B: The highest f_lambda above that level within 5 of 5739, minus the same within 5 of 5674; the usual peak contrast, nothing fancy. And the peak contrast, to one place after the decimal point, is 5.2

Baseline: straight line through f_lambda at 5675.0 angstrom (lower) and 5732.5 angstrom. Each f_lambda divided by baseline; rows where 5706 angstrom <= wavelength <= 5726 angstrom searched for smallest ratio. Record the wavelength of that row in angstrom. 5722.5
